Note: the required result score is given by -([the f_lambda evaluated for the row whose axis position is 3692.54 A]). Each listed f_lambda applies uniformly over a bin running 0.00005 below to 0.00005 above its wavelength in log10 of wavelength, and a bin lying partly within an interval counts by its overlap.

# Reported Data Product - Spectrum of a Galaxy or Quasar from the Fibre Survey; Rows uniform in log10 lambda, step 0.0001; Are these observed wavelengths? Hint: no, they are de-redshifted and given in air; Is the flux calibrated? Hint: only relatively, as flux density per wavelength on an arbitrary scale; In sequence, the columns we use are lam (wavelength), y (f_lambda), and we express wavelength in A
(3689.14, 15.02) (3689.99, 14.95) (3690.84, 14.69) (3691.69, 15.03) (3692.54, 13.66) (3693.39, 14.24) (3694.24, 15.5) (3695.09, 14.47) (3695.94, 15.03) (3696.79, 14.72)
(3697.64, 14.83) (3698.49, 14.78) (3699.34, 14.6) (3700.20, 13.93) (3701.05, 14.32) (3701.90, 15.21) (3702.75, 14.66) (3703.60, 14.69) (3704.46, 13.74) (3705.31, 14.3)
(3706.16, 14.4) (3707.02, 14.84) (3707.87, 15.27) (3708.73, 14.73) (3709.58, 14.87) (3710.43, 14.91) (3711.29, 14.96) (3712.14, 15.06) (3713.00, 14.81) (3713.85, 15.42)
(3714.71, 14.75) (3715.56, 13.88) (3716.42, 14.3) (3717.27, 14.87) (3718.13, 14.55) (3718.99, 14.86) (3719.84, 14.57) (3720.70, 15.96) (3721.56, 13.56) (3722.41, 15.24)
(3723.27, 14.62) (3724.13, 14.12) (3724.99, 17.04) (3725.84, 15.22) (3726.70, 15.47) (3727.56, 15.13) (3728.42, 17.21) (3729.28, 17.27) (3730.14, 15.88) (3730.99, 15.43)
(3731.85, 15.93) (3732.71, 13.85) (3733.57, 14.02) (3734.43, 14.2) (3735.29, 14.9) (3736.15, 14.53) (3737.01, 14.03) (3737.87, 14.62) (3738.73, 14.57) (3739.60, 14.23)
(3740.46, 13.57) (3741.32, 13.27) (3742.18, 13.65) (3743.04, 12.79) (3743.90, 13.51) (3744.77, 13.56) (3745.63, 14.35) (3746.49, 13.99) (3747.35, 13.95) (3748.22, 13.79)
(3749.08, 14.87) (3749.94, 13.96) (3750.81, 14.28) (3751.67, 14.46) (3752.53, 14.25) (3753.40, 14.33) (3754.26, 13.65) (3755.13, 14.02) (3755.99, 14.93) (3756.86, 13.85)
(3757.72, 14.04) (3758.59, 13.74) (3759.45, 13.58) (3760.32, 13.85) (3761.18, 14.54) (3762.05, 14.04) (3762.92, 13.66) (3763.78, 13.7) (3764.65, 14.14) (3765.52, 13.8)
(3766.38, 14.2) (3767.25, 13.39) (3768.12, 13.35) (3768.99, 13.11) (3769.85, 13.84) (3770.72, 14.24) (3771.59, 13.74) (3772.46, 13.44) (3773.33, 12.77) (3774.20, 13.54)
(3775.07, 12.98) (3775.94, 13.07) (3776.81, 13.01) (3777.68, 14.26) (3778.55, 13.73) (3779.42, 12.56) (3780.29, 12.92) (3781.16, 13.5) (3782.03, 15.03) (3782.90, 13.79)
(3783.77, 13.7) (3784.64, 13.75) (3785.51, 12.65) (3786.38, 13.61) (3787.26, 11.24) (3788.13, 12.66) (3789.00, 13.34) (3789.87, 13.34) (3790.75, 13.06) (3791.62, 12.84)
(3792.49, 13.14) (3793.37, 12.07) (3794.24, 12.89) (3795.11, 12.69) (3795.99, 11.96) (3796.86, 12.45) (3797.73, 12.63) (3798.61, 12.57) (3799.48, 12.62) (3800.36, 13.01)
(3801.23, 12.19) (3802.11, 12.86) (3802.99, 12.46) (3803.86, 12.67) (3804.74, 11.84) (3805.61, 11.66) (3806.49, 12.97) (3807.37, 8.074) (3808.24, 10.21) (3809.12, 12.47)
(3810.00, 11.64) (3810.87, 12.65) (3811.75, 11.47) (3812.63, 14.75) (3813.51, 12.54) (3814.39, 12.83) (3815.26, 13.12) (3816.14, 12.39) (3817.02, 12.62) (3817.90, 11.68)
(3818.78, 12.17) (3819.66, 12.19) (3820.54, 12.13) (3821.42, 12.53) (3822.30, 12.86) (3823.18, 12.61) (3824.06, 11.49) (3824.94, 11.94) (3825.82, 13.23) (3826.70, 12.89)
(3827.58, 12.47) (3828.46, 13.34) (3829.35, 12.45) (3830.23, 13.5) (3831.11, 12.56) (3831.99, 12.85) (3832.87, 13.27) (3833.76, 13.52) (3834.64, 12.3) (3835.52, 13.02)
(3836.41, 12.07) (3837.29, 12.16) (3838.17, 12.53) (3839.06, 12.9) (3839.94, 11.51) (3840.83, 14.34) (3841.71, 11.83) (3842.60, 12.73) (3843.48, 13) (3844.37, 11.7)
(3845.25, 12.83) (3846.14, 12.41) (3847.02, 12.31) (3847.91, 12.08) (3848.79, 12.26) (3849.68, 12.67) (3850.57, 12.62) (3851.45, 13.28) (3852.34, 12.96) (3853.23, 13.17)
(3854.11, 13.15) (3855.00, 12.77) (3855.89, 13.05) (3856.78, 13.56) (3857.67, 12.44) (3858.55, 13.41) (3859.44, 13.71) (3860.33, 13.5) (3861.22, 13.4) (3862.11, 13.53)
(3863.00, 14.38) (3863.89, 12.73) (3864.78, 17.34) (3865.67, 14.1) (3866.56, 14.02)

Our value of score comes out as -13.7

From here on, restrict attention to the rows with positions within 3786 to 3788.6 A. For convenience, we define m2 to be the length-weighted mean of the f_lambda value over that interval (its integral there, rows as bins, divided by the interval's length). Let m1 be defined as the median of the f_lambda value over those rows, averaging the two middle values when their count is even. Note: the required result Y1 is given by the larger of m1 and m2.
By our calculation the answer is 12.7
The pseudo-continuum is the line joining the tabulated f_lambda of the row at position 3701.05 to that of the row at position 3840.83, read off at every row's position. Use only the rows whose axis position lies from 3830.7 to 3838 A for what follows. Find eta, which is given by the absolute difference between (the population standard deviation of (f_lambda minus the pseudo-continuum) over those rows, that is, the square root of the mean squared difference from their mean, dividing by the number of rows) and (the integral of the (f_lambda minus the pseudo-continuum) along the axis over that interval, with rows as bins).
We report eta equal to 12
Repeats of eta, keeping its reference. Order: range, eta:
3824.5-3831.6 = 11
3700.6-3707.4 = 1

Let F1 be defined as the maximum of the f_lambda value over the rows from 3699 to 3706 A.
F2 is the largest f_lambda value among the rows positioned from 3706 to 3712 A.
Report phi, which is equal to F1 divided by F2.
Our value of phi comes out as 1.00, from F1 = 15.21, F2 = 15.27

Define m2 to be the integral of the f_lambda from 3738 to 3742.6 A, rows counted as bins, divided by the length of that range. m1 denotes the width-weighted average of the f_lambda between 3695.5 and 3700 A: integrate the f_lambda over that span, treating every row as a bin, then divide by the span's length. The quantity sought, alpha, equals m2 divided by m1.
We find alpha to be 0.94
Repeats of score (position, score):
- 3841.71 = -11.8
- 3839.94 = -11.5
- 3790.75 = -13.1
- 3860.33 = -13.5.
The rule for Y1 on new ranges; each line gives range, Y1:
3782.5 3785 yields 13.8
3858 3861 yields 13.5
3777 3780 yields 13.7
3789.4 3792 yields 13.1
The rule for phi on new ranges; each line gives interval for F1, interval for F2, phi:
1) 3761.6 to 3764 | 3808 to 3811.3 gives 1.11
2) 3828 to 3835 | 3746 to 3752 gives 0.91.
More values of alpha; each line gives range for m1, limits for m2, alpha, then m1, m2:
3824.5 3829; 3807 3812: 0.87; 12.8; 11.1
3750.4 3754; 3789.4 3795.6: 0.90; 14.3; 12.8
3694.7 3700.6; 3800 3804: 0.86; 14.6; 12.6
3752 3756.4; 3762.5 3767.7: 0.97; 14.2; 13.8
